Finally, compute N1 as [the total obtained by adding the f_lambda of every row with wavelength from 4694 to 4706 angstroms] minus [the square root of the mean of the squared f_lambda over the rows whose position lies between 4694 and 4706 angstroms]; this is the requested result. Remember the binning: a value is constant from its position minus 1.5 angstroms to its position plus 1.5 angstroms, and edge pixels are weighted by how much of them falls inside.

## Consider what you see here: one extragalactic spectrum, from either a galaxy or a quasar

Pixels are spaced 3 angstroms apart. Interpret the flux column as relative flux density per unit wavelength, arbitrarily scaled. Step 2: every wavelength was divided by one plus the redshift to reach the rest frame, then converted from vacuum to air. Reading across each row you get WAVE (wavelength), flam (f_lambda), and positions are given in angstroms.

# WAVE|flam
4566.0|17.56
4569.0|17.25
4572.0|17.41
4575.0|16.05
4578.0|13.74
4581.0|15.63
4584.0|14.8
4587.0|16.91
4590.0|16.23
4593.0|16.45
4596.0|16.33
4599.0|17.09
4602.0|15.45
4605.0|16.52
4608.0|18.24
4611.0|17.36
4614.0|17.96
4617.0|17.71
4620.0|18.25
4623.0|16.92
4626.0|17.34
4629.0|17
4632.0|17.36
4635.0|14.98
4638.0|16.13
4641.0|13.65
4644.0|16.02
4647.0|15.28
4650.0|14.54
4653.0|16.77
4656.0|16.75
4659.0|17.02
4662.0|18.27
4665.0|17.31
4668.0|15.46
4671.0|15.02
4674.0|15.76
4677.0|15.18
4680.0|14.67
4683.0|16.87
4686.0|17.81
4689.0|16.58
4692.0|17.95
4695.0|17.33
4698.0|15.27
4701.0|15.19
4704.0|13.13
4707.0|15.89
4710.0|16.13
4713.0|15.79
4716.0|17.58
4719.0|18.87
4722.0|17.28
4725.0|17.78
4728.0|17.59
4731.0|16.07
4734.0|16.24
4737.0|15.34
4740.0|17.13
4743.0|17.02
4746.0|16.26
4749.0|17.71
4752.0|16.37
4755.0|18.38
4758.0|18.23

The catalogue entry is 46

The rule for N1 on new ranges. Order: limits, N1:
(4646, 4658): 47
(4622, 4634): 51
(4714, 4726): 54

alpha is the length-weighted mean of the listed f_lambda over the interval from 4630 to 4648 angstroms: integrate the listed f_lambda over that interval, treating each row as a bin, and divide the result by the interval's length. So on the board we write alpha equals 15.6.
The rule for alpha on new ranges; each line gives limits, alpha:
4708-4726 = 17.2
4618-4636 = 17.1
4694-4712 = 15.4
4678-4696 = 16.8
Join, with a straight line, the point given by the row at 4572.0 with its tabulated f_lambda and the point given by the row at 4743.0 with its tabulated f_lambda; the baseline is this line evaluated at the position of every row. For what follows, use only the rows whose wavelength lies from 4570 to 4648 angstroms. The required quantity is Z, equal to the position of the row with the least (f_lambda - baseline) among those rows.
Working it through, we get 4578.0 angstroms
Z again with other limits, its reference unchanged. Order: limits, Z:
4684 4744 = 4704.0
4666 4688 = 4680.0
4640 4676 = 4641.0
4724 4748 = 4737.0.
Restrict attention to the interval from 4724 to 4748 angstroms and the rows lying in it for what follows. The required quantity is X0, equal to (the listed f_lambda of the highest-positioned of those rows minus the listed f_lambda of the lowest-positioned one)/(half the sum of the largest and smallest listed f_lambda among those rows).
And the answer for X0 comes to -0.09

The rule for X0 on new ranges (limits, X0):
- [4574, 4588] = 0.06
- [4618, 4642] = -0.29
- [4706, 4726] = 0.11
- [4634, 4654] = 0.12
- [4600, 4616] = 0.15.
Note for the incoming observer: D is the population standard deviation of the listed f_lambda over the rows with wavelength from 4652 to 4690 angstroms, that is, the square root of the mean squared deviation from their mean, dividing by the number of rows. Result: 1.07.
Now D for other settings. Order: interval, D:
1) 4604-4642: 1.27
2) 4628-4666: 1.25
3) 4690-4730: 1.48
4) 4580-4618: 0.98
